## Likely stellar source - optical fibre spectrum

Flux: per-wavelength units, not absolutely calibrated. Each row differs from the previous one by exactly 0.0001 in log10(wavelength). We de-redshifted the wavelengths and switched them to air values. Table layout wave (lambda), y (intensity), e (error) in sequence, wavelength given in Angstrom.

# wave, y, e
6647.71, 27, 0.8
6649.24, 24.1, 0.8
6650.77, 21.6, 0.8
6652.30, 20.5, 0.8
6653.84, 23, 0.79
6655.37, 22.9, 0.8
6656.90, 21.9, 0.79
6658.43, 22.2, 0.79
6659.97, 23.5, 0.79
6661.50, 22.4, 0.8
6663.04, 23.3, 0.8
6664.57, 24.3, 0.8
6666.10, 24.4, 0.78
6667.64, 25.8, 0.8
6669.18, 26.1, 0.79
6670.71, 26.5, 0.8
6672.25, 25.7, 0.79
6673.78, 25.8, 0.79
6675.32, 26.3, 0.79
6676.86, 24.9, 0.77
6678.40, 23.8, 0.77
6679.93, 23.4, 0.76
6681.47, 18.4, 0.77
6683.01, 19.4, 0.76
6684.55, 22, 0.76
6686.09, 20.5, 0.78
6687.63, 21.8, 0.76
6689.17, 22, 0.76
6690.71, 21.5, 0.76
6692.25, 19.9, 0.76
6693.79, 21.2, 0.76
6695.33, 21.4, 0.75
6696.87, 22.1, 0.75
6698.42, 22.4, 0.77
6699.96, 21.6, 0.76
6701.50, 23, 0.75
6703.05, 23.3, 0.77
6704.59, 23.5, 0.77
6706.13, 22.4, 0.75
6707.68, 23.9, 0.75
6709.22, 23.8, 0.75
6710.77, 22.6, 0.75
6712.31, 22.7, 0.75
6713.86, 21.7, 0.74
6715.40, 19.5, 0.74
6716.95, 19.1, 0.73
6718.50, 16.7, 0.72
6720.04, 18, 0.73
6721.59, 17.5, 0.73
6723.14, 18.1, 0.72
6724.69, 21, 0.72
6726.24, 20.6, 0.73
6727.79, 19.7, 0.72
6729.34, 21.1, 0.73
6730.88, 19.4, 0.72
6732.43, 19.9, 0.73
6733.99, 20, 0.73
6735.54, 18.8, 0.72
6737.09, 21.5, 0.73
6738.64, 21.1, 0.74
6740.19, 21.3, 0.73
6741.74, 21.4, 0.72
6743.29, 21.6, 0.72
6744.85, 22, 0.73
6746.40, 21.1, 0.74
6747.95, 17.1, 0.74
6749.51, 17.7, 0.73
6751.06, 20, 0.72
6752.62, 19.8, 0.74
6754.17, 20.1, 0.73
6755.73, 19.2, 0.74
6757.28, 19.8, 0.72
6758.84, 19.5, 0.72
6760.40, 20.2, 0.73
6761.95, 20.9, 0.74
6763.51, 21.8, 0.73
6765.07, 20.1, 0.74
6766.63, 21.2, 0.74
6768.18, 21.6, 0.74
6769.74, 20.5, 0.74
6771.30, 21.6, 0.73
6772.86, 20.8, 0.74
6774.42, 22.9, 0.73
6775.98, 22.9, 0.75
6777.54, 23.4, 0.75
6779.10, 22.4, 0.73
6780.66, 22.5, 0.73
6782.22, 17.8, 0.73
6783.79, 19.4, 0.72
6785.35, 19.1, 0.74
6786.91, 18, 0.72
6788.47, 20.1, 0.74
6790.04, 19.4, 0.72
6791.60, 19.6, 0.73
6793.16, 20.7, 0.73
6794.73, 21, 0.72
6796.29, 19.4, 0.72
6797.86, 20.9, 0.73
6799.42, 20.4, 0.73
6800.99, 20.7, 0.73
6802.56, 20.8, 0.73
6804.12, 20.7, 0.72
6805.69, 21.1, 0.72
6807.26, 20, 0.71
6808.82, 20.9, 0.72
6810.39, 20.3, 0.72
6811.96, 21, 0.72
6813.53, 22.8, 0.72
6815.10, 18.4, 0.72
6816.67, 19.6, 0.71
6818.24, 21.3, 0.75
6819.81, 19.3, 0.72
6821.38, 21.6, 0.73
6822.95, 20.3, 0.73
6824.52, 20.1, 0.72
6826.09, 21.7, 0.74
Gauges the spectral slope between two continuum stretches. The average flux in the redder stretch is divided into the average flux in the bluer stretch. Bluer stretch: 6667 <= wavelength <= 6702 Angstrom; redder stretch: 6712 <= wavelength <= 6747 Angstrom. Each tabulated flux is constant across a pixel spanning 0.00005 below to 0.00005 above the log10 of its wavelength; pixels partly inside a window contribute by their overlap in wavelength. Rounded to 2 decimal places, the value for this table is 1.13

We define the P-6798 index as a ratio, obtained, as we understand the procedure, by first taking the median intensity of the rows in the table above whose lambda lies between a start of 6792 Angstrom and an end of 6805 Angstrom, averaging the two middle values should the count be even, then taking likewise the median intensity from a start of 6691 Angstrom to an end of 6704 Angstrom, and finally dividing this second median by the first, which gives 1.06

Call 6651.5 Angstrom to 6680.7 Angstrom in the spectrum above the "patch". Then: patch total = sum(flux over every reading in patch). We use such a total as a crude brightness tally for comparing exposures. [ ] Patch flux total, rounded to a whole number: 457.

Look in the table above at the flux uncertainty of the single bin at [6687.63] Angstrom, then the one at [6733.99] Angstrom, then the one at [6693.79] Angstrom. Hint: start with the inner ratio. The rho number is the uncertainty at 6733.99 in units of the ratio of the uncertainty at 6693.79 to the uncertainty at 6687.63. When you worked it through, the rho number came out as 0.730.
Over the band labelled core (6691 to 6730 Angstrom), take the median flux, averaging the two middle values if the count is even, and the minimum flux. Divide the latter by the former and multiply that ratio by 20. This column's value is 15.6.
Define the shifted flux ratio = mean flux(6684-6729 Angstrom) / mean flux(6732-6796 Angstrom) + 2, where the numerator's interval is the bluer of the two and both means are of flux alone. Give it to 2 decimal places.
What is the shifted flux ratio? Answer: 3.03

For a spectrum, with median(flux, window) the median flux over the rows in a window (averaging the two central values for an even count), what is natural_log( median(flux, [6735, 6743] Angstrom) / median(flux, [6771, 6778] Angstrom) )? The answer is -0.07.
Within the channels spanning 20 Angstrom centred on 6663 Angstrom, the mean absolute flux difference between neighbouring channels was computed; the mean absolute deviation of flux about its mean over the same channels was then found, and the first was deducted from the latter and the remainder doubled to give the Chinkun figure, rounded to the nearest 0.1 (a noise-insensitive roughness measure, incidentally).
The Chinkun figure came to 1.3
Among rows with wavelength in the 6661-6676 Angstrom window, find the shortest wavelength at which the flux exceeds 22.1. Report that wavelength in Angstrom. 6661.50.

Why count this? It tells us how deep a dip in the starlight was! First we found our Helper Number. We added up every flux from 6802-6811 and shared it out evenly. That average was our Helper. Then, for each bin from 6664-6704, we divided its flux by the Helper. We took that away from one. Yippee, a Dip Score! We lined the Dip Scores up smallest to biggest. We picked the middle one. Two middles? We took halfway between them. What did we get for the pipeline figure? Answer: -0.10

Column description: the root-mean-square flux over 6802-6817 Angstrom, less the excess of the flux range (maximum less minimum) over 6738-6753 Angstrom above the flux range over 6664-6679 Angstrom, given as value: 18.4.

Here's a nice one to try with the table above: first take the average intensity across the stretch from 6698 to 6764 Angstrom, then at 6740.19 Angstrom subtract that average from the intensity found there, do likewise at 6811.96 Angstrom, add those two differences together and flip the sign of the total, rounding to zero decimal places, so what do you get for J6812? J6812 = -1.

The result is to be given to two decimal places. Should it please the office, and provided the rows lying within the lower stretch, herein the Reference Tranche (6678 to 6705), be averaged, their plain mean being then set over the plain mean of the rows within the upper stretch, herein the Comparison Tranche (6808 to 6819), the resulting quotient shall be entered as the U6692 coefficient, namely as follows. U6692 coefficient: 1.05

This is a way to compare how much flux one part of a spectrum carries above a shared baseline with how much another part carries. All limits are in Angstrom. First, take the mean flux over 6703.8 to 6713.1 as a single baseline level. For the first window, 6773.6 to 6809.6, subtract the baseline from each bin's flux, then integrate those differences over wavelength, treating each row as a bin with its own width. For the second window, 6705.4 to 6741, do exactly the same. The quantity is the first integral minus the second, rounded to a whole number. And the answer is 5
